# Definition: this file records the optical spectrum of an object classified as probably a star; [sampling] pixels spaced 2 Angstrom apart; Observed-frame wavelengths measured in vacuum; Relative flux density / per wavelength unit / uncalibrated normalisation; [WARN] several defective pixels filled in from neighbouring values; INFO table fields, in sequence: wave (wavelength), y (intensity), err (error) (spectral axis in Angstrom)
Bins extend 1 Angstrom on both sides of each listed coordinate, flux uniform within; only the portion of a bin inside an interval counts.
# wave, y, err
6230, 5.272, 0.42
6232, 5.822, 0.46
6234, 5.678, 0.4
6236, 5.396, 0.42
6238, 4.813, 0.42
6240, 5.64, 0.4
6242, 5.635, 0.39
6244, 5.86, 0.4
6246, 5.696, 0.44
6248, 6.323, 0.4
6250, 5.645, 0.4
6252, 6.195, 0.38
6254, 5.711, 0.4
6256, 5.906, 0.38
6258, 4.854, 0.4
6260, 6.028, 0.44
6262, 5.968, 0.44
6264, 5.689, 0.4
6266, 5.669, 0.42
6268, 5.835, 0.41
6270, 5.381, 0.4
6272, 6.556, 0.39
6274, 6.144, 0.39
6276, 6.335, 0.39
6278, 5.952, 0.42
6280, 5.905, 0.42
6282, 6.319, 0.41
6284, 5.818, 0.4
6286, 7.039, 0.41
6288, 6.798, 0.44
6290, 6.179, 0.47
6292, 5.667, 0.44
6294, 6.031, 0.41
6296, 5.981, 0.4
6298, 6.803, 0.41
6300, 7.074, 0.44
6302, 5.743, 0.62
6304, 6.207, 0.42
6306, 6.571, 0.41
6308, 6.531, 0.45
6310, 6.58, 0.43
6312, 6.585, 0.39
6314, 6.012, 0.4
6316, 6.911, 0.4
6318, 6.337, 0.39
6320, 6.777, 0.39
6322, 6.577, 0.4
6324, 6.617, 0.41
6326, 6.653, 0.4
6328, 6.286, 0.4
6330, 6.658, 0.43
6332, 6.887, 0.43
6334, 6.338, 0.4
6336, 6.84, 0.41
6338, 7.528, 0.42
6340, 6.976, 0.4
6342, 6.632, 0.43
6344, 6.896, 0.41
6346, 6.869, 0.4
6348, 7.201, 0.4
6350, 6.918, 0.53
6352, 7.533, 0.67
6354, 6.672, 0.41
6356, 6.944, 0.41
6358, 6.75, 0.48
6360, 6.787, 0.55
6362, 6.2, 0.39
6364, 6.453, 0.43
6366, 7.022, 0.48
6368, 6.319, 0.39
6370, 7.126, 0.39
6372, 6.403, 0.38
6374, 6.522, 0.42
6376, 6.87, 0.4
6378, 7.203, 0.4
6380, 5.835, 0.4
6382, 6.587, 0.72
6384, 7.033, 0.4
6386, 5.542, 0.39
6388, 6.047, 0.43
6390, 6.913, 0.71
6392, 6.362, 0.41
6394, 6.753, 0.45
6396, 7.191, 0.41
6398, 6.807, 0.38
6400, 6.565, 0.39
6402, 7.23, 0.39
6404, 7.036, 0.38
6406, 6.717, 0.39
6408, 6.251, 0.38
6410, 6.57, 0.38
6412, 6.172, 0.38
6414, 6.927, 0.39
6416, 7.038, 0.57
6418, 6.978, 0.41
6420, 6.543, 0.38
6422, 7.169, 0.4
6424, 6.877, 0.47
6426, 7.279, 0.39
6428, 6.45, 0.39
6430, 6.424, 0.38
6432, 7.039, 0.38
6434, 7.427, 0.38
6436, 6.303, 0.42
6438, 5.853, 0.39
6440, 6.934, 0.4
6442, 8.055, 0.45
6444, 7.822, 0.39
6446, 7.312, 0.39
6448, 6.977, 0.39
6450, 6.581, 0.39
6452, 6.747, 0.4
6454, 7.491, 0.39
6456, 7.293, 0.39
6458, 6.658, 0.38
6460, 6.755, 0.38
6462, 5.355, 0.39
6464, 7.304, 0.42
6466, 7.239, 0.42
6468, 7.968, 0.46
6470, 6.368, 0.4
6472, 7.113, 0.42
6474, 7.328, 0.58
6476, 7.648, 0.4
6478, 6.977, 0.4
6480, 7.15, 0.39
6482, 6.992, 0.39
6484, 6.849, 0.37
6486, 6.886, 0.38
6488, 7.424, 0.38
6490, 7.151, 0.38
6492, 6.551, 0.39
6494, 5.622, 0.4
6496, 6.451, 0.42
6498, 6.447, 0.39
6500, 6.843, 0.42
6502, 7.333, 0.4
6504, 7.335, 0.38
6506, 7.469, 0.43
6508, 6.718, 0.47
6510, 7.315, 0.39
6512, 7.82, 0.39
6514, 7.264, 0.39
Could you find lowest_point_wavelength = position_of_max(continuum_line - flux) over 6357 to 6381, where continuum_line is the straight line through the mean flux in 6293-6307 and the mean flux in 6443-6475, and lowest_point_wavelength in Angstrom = 6380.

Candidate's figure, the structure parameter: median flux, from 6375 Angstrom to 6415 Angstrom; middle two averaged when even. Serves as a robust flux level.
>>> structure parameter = 6.7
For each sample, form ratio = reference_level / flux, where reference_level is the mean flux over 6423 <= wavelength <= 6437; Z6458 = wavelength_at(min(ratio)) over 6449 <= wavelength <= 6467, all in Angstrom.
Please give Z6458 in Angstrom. 6454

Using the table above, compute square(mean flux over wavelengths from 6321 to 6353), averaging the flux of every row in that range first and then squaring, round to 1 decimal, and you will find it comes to 46.8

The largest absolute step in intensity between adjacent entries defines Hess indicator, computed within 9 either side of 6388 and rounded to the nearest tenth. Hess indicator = 1.5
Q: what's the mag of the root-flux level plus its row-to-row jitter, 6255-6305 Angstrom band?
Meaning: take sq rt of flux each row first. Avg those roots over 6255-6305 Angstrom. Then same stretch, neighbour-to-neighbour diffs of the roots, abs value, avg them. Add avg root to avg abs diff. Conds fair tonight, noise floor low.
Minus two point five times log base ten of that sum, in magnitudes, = -1.02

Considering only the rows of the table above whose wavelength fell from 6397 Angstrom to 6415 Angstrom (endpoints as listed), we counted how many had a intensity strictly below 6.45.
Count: 2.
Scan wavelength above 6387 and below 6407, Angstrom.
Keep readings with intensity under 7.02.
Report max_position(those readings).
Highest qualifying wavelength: 6406 Angstrom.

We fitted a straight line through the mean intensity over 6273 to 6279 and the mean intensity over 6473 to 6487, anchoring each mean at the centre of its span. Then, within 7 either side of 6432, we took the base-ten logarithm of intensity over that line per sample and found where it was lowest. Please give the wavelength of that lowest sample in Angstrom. 6438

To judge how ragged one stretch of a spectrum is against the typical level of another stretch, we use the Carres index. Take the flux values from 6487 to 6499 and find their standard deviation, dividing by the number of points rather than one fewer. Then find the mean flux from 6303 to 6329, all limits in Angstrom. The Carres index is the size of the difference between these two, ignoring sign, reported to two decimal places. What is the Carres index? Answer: 5.94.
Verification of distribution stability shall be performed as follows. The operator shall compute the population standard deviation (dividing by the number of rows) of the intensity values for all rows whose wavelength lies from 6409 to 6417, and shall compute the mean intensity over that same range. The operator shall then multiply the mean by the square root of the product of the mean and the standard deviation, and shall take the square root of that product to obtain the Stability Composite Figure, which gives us 3.17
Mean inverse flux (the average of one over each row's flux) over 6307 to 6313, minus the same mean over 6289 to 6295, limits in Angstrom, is -0.016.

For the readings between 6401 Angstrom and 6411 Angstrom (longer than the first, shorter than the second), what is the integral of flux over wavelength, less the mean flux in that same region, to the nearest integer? 61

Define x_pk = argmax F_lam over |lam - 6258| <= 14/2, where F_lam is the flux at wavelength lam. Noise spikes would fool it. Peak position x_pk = 6252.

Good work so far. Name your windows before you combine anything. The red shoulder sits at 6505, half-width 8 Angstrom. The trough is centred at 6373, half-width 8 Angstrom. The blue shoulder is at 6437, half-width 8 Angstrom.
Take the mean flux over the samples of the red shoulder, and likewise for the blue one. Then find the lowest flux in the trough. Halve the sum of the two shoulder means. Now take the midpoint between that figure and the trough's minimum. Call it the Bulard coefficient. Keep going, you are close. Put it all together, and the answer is 6.45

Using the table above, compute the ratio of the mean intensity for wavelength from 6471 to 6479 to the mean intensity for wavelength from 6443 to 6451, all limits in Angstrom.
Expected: 1.01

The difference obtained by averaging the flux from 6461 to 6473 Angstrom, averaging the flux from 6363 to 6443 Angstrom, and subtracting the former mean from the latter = -0.2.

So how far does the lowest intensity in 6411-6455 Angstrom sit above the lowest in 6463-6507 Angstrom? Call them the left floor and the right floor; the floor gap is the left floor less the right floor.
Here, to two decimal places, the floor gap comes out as 0.23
